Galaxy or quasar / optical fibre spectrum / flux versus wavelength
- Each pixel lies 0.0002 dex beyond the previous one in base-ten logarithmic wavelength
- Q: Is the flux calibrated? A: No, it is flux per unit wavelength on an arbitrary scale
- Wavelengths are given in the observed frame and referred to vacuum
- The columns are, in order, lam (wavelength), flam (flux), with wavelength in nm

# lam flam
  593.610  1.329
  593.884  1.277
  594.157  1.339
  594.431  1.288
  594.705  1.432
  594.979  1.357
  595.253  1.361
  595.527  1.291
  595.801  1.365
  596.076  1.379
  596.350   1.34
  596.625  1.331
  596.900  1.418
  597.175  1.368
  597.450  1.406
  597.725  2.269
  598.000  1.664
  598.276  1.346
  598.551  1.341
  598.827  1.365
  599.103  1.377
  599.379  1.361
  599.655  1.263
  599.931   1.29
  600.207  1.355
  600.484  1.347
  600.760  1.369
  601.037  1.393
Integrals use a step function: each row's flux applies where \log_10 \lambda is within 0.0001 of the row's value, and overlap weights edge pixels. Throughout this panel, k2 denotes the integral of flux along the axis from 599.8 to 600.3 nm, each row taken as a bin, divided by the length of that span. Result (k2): 1.32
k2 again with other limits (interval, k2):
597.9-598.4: 1.50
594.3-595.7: 1.35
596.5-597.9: 1.56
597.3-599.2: 1.54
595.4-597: 1.35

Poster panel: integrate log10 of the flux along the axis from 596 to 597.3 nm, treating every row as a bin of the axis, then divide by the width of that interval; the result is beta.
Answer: 0.136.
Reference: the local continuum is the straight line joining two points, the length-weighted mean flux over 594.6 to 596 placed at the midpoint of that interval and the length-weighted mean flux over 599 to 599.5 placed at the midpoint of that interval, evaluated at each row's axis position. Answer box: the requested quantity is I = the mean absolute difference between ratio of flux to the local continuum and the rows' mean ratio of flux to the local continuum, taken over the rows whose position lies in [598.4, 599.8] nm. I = 0.023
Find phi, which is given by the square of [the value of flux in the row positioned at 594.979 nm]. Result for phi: 1.84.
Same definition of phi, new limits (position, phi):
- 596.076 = 1.90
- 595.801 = 1.86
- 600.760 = 1.87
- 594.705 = 2.05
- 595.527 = 1.67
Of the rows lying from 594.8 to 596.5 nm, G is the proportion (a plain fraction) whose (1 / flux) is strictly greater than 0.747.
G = 0.17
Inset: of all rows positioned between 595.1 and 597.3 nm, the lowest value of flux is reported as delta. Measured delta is 1.291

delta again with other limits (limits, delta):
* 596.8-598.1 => 1.368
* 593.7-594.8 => 1.277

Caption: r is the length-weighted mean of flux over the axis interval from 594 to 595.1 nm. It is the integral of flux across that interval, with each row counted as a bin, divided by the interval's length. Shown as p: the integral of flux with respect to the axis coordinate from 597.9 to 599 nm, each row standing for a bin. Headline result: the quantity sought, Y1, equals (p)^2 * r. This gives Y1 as 3.29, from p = 1.56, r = 1.35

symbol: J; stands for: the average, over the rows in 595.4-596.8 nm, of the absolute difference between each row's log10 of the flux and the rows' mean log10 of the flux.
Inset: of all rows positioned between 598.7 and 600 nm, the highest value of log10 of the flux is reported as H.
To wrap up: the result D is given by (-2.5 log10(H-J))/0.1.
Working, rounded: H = 0.14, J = 0.0080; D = 22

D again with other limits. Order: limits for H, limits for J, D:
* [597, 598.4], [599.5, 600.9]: 12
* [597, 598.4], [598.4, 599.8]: 12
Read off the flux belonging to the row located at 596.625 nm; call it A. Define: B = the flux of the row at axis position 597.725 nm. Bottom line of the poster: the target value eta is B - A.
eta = 0.94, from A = 1.331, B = 2.269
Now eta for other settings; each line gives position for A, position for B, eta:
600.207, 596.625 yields -0.02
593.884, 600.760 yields 0.09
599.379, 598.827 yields 0.00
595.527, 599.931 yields 0.00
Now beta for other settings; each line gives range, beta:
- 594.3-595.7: 0.129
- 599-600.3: 0.123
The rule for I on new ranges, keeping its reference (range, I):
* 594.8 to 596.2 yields 0.018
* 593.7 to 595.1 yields 0.033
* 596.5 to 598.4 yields 0.177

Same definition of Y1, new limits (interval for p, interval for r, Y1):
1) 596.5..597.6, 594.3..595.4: 3.18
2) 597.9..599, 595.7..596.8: 3.30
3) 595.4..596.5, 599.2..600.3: 2.88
